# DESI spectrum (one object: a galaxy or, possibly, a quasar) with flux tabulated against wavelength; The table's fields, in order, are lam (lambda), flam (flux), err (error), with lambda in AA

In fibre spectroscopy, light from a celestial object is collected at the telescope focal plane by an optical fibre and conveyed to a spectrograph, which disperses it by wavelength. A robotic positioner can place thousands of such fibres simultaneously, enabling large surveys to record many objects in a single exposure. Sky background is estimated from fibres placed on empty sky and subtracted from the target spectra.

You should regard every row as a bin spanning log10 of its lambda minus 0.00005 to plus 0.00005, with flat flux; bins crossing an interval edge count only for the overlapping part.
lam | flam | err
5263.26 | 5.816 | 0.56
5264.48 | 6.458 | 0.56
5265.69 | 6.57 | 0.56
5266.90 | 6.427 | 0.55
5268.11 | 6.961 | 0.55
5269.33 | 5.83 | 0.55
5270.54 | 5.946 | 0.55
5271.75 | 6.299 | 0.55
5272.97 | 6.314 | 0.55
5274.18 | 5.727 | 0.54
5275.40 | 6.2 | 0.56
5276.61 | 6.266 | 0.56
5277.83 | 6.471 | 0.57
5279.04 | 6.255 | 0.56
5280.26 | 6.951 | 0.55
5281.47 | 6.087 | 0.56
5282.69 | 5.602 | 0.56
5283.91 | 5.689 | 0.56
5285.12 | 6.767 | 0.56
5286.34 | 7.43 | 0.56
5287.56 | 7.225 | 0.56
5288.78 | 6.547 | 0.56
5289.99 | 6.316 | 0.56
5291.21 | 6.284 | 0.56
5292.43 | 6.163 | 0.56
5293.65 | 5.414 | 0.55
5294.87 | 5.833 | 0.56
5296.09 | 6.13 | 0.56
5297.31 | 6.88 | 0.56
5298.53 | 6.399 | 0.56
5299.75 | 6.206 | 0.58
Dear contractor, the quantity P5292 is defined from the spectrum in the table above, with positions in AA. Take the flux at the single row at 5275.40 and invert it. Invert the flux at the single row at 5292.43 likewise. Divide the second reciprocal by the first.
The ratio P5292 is 1.01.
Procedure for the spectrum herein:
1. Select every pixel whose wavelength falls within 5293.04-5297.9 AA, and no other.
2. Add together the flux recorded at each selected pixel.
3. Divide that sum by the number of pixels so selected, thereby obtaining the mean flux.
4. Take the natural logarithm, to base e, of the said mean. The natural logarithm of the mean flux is 1.80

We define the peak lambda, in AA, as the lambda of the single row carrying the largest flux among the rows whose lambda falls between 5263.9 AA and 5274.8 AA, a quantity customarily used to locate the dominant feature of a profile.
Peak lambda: 5268.11 AA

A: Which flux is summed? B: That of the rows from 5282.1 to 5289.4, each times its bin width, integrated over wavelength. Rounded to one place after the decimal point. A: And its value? 47.8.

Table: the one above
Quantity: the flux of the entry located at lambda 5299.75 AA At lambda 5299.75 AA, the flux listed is 6.206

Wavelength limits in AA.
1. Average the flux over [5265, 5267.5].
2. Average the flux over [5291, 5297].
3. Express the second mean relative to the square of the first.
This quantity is 0.141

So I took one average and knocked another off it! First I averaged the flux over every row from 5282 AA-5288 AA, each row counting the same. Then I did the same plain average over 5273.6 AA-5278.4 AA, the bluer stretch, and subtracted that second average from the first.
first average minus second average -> 0.4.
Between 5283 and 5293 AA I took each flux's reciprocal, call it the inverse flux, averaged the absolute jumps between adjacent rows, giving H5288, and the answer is 0.010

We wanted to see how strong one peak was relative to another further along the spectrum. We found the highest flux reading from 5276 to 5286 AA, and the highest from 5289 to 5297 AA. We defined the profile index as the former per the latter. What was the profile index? 1.10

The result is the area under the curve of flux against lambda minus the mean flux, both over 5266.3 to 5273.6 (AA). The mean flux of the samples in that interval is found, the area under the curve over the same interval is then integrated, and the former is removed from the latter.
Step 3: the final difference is 40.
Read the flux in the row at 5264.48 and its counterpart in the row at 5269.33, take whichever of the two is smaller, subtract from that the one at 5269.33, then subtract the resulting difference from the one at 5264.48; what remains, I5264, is 6.5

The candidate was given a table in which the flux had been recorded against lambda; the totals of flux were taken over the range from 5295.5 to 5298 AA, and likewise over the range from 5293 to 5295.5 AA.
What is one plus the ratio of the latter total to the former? 1.9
